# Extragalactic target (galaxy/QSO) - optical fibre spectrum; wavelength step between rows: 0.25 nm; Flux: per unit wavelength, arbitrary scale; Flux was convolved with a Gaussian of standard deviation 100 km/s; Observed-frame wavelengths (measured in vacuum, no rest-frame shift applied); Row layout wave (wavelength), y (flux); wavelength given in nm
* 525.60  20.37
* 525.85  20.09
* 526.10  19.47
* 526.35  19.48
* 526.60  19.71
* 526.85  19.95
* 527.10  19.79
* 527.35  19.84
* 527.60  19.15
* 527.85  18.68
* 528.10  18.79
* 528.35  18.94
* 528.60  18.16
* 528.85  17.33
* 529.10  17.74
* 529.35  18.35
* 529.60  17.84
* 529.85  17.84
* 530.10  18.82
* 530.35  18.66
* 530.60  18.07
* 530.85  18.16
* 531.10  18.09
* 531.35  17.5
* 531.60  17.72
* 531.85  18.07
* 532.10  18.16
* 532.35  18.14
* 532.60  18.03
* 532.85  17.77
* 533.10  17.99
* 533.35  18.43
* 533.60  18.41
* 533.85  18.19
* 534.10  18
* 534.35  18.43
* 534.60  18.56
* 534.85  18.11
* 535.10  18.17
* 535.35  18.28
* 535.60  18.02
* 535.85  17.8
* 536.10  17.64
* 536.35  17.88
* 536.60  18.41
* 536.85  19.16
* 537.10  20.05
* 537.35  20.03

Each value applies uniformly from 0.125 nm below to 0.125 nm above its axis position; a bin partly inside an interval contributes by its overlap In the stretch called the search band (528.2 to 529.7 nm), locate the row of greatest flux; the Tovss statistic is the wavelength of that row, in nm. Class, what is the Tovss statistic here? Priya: 528.35 nm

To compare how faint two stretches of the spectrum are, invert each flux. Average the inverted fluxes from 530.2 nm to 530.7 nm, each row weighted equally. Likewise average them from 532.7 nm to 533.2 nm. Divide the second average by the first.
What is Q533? 1.03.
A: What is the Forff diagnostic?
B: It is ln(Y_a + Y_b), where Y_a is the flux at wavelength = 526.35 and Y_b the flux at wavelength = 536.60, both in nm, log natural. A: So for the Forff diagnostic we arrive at 3.63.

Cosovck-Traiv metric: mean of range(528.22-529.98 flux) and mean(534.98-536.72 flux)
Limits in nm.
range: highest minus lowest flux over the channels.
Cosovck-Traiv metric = 9.82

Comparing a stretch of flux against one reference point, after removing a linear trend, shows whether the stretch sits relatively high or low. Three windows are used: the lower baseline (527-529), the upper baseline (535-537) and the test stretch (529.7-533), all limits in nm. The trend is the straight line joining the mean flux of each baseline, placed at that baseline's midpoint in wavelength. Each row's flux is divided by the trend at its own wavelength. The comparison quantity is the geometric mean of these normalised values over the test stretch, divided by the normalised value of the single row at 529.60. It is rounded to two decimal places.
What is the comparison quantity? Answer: 1.02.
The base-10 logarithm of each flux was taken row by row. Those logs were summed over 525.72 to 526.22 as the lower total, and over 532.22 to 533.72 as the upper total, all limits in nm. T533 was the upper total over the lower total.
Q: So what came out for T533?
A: 2.9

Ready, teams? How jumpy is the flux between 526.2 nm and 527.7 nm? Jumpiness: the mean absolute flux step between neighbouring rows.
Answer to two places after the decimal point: 0.27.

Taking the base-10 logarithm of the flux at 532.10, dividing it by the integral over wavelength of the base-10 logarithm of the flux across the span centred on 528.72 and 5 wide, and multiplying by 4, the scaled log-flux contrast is 0.793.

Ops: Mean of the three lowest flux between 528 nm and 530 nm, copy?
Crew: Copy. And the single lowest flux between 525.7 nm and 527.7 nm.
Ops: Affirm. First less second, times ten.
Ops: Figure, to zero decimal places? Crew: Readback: -15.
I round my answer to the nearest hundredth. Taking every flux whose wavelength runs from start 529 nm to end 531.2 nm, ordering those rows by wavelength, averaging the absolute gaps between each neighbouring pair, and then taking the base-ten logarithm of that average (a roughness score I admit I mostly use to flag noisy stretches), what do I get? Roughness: -0.42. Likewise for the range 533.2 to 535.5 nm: -0.70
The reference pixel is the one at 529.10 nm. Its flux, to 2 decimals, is 17.74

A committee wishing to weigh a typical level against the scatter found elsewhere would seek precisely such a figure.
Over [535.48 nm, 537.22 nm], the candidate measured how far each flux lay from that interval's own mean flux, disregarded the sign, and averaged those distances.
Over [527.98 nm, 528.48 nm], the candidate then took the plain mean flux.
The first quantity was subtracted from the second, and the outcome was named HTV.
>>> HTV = 18.2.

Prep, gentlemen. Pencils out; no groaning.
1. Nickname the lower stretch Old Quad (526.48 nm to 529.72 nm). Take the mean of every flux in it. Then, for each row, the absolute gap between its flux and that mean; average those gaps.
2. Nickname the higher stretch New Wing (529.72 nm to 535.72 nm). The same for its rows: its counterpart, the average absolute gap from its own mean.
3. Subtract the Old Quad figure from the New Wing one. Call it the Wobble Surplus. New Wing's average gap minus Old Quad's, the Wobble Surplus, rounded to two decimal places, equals -0.50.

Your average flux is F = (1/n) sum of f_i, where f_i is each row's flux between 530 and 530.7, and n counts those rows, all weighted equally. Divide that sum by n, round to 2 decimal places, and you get 18.52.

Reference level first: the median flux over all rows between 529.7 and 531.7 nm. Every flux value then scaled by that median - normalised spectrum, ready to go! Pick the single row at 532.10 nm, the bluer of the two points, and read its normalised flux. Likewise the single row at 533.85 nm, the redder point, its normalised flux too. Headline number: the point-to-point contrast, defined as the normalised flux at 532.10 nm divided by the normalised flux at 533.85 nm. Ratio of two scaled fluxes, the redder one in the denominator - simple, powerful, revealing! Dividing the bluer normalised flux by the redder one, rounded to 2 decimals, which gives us 1.00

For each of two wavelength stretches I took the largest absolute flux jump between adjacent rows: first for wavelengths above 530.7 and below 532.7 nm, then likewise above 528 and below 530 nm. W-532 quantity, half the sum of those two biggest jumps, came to 0.71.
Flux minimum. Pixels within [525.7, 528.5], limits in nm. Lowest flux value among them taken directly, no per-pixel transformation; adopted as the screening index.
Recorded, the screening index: 18.68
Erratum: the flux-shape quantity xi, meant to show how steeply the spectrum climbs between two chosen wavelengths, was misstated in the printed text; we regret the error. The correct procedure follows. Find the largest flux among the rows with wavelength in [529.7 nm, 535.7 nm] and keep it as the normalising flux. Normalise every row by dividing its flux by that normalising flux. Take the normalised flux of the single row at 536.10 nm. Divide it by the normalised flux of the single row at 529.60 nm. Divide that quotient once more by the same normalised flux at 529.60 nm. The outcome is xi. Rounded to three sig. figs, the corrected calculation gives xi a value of 1.04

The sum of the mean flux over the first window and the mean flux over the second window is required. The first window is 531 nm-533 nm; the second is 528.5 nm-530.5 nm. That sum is 36.0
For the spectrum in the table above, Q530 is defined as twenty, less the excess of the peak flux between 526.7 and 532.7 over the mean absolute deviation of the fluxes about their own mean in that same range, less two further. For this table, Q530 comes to -1.37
